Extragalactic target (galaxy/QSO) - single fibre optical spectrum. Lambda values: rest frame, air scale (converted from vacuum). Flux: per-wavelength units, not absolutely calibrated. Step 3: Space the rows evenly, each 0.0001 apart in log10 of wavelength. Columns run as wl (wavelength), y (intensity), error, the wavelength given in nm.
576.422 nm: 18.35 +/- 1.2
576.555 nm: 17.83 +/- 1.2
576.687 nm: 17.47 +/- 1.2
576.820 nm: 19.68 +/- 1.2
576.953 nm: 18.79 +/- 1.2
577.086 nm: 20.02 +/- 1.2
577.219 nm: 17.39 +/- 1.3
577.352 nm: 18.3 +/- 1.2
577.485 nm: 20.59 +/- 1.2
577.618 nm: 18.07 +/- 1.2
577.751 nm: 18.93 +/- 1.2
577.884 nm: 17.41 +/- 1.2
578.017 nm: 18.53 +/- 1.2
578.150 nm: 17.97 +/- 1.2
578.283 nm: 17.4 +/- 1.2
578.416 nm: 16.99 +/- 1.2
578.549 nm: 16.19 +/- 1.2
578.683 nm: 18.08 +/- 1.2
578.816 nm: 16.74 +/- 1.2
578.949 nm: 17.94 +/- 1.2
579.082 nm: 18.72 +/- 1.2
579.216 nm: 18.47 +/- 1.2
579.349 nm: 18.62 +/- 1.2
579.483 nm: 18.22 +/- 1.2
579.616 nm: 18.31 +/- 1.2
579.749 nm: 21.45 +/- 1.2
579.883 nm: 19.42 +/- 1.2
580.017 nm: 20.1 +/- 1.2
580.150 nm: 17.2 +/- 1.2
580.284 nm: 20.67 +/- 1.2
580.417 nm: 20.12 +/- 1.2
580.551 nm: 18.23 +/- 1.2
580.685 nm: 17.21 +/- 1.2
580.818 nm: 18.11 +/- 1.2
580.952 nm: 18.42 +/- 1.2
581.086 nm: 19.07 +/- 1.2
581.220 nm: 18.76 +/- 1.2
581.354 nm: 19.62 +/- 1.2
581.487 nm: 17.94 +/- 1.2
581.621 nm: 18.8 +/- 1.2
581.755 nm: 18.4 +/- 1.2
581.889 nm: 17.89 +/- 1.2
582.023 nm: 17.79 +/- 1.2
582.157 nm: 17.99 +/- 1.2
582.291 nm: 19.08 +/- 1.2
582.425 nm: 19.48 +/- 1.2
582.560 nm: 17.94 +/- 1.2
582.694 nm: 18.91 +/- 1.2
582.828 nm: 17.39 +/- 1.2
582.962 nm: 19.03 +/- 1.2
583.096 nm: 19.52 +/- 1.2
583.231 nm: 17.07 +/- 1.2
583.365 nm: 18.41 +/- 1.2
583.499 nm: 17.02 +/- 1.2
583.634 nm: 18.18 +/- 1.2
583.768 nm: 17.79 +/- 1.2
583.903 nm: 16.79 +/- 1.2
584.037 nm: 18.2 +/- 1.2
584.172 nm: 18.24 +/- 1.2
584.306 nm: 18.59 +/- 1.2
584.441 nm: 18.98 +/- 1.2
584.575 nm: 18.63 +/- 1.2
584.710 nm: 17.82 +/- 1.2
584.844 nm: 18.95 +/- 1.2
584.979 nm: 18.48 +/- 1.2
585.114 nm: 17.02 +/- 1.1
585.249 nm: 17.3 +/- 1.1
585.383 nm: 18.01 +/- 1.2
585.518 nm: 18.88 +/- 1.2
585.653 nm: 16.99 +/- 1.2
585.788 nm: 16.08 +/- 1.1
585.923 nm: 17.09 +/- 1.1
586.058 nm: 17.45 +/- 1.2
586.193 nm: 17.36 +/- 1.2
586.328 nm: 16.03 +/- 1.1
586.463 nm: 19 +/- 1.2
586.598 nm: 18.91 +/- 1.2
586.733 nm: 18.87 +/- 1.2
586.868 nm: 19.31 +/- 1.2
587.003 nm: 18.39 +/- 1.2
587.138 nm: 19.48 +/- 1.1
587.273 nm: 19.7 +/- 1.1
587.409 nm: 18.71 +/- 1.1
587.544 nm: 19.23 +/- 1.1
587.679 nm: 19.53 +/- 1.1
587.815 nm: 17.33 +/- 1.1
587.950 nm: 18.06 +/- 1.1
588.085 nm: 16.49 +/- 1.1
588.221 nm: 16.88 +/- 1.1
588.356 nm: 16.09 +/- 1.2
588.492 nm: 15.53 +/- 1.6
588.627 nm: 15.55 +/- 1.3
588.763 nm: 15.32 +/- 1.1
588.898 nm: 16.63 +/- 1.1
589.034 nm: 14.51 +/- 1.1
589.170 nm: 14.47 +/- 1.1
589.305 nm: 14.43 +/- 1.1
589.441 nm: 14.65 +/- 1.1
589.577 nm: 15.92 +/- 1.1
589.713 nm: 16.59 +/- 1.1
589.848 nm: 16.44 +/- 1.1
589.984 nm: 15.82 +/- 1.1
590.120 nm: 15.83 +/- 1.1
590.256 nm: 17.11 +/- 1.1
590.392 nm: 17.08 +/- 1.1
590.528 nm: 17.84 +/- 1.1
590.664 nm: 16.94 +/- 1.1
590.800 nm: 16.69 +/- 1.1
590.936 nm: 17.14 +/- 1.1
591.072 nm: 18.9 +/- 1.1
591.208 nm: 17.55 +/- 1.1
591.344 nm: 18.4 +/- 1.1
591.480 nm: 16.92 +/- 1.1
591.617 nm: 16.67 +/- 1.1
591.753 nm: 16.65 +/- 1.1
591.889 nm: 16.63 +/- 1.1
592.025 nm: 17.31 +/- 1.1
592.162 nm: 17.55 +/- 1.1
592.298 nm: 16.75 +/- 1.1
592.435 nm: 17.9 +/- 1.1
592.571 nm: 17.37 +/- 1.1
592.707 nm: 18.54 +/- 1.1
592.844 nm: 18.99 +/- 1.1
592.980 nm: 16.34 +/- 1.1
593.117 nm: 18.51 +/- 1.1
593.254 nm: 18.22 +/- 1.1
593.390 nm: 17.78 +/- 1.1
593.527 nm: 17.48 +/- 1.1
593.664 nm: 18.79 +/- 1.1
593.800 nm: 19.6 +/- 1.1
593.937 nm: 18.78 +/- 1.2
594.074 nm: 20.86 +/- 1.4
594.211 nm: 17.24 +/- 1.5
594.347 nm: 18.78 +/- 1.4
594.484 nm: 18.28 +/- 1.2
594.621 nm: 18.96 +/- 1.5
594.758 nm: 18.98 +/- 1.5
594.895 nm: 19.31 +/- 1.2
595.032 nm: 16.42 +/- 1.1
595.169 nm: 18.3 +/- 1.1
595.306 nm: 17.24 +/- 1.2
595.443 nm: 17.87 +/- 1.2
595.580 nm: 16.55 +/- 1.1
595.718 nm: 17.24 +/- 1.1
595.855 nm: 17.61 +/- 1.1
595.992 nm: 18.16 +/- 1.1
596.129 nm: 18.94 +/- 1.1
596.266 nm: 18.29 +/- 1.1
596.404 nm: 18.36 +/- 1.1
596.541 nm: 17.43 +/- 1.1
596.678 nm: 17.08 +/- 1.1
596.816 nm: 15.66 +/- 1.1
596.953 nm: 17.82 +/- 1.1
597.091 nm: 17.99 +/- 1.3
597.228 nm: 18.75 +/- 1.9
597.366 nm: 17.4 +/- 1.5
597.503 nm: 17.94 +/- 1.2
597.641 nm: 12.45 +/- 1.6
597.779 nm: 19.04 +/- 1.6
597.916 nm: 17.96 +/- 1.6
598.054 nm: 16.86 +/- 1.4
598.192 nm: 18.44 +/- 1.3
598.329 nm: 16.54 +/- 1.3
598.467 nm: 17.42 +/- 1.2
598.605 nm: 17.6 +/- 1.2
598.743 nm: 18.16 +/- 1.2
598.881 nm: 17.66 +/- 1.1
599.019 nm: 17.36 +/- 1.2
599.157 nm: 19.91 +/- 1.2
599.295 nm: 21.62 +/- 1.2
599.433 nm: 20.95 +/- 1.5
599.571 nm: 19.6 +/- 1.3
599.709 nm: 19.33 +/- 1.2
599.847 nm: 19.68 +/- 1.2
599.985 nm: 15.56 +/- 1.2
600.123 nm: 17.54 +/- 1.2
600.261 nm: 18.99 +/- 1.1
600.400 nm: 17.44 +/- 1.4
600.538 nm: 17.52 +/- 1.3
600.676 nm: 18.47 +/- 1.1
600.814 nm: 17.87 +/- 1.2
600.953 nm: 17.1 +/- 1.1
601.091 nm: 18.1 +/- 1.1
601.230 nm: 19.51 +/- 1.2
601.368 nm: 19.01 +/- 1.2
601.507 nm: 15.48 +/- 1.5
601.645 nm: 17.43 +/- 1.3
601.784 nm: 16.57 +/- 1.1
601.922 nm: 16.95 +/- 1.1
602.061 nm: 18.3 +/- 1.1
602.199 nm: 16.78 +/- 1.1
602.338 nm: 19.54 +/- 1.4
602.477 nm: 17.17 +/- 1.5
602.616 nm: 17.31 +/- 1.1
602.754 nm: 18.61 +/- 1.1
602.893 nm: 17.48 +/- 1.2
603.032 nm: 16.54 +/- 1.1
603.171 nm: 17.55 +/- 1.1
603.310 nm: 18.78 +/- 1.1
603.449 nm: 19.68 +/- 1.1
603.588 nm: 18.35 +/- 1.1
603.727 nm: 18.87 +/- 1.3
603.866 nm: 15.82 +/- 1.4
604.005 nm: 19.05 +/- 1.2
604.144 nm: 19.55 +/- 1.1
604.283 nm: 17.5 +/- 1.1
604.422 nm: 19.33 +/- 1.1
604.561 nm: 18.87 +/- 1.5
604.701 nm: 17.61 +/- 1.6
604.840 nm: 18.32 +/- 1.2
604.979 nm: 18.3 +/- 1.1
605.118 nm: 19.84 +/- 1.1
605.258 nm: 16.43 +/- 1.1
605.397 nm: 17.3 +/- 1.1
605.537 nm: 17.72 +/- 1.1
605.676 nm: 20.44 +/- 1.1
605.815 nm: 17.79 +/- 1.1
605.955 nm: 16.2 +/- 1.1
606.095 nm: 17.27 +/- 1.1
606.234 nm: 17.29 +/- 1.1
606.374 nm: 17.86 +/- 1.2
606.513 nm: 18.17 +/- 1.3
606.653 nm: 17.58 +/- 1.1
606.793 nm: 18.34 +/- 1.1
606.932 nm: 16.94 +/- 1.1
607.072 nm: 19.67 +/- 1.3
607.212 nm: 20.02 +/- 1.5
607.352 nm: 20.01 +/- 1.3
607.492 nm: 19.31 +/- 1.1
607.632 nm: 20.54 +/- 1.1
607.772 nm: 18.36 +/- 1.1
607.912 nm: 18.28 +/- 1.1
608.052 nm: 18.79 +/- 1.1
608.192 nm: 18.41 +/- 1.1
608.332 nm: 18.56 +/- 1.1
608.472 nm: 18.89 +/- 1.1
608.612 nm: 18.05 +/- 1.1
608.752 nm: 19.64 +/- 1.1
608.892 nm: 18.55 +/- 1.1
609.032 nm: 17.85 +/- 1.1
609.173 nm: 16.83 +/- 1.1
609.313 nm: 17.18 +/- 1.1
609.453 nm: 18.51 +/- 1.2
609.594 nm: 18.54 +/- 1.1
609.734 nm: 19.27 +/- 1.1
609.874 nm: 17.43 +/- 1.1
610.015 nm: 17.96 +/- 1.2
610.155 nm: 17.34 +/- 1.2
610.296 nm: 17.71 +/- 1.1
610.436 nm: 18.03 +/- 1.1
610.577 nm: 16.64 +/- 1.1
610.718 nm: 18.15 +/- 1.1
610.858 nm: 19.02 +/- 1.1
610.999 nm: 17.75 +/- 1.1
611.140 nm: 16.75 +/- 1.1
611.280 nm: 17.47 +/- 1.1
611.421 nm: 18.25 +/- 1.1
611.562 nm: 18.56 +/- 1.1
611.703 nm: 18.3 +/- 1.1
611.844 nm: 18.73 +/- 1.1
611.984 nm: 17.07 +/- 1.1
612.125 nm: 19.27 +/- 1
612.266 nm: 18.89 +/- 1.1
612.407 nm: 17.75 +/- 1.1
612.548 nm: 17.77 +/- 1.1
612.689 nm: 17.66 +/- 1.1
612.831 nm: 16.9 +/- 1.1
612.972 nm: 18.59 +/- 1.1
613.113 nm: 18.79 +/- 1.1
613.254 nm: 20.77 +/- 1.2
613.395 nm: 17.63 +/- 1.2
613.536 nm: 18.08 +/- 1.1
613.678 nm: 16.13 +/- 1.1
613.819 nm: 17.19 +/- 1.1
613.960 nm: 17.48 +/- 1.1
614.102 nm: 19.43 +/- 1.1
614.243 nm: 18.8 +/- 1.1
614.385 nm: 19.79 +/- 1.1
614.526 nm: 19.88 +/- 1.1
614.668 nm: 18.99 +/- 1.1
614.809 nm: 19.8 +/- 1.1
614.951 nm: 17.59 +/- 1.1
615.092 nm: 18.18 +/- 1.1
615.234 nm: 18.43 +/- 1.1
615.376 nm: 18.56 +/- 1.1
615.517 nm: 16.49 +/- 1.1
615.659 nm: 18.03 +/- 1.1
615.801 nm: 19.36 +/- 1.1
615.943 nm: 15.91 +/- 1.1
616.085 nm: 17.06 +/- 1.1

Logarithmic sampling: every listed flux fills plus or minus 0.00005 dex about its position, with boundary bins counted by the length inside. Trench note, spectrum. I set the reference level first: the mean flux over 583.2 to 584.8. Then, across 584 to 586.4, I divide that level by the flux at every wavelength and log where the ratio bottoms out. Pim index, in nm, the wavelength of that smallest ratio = 584.441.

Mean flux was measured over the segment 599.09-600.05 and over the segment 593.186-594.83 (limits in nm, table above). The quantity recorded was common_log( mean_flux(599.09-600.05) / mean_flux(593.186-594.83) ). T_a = 0.020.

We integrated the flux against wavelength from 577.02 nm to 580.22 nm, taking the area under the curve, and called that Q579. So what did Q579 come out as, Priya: 58.8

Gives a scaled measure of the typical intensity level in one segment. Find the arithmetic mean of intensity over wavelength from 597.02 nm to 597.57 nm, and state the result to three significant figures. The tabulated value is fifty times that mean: 901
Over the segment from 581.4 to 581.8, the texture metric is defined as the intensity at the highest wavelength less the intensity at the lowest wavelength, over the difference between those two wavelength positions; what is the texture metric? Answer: 2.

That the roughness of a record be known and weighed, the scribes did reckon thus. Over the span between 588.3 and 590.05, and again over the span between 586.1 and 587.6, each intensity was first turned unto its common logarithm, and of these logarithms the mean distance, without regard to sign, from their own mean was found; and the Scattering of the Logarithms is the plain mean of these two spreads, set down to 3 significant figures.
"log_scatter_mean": 0.0184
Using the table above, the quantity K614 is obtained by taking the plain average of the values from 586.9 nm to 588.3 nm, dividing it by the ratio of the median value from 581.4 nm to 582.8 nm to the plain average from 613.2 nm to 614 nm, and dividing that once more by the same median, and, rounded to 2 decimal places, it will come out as 0.99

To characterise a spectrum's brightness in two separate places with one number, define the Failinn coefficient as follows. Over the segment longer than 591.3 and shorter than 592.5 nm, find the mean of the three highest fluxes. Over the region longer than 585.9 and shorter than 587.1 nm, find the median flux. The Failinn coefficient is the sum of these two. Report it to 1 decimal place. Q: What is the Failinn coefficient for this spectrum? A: 36.3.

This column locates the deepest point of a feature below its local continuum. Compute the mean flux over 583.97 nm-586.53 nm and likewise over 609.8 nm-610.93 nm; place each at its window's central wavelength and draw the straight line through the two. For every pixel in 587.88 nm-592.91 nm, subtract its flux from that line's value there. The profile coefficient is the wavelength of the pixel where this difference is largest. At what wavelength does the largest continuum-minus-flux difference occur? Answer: 589.305 nm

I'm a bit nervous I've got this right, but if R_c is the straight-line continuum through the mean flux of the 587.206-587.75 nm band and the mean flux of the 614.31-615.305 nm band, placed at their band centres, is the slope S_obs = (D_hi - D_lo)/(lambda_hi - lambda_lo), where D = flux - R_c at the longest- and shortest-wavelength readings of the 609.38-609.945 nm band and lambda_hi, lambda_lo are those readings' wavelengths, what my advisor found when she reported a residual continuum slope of -2.6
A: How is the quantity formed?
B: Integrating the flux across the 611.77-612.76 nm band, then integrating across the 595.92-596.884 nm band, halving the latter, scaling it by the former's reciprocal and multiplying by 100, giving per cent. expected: 47.5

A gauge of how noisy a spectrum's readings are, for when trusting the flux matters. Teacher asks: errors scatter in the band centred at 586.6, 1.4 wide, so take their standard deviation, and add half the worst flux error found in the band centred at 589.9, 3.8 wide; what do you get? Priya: 0.85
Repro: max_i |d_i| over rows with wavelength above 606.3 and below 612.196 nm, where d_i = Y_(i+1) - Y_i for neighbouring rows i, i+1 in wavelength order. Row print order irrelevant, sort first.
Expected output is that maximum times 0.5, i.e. 1.4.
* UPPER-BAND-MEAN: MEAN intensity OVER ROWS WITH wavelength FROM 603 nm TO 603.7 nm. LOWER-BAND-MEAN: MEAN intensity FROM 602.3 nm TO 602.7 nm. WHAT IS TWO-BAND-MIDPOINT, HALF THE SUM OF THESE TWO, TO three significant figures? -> 18.1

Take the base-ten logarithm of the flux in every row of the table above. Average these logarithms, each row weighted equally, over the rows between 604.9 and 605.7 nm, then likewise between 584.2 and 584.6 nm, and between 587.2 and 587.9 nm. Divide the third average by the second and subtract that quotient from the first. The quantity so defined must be 0.259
